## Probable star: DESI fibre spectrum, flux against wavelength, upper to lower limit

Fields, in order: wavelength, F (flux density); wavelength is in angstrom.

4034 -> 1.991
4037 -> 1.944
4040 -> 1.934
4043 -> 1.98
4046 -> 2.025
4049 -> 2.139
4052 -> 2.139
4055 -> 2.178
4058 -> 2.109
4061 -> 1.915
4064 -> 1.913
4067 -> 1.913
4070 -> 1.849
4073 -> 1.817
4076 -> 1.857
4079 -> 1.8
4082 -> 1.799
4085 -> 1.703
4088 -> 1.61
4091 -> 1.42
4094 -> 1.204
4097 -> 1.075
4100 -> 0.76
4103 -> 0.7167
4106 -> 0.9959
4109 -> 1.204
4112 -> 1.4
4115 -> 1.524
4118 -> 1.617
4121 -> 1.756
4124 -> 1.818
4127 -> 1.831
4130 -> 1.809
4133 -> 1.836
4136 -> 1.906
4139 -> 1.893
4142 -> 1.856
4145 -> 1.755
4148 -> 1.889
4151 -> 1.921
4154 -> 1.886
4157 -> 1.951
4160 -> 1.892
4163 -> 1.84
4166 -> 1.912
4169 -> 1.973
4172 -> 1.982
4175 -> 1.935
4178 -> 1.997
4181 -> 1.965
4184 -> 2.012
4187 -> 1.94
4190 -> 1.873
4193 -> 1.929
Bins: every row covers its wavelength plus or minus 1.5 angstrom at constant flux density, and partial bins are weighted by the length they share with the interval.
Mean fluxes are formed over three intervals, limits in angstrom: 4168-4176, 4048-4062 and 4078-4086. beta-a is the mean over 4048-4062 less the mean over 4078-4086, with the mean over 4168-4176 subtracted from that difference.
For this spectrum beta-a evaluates -1.63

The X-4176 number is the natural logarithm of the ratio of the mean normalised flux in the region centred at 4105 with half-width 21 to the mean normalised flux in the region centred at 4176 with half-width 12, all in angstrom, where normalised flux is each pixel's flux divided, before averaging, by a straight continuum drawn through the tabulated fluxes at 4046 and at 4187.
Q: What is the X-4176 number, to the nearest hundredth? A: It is -0.40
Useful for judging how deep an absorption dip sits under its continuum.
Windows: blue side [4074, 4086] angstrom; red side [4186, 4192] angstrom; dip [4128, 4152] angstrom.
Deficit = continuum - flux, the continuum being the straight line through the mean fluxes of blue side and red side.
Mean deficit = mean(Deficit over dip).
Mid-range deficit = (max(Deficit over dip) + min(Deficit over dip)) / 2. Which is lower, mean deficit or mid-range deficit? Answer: 0.0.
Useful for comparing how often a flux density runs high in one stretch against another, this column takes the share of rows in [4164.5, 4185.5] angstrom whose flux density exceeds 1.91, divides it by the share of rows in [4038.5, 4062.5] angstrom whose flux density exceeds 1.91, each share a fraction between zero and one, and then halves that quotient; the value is 0.50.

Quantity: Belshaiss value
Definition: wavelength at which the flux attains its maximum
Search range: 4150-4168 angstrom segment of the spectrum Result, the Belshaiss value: 4157 angstrom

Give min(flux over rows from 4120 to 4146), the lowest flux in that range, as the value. 1.755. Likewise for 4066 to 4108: 0.7167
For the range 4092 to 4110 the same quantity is 0.7167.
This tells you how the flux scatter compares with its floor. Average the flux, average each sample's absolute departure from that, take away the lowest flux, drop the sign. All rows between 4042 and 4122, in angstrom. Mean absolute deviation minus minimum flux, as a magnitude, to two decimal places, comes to 0.38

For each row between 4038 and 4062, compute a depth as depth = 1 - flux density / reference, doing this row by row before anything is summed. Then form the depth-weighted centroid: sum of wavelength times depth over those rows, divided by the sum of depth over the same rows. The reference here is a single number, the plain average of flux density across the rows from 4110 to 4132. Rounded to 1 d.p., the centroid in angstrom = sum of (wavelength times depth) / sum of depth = 4051.0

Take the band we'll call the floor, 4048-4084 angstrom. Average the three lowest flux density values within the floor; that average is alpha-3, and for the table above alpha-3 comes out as 1.81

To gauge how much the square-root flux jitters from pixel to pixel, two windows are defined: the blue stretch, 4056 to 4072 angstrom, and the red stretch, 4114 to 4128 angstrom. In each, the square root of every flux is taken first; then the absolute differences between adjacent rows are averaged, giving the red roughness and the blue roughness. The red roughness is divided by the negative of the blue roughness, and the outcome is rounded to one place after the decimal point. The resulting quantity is -1.3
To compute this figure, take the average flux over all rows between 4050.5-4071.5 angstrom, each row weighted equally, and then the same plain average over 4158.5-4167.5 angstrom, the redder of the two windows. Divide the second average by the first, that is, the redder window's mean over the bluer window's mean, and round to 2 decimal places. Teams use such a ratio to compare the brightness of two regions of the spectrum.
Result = 0.94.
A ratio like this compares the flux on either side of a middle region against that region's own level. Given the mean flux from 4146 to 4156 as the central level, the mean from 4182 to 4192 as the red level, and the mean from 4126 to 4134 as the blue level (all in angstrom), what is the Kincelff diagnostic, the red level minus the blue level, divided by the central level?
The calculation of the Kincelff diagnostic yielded 0.06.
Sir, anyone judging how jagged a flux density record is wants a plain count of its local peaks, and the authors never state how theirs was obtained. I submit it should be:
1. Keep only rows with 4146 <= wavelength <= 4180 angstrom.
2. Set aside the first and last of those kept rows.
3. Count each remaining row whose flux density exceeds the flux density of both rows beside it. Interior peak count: 3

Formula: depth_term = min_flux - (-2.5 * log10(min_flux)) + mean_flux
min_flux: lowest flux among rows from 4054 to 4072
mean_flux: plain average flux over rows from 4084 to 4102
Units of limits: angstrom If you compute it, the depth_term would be 3.8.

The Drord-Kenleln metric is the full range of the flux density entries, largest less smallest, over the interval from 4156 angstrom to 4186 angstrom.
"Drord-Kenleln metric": 0.17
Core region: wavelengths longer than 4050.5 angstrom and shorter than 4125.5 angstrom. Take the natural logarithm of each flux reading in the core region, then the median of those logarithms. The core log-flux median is 0.56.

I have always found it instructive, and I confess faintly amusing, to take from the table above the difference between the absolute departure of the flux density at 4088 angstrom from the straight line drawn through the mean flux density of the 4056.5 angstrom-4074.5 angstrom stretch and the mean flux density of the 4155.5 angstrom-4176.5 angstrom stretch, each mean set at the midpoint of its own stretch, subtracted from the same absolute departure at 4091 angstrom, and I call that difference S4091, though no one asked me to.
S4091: 0.2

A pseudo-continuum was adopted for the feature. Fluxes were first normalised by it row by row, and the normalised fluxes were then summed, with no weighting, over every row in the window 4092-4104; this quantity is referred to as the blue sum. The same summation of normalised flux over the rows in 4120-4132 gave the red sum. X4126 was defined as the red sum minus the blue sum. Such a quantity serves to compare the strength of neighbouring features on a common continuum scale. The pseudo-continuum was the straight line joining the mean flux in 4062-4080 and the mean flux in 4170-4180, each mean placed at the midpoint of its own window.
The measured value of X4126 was 1.8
